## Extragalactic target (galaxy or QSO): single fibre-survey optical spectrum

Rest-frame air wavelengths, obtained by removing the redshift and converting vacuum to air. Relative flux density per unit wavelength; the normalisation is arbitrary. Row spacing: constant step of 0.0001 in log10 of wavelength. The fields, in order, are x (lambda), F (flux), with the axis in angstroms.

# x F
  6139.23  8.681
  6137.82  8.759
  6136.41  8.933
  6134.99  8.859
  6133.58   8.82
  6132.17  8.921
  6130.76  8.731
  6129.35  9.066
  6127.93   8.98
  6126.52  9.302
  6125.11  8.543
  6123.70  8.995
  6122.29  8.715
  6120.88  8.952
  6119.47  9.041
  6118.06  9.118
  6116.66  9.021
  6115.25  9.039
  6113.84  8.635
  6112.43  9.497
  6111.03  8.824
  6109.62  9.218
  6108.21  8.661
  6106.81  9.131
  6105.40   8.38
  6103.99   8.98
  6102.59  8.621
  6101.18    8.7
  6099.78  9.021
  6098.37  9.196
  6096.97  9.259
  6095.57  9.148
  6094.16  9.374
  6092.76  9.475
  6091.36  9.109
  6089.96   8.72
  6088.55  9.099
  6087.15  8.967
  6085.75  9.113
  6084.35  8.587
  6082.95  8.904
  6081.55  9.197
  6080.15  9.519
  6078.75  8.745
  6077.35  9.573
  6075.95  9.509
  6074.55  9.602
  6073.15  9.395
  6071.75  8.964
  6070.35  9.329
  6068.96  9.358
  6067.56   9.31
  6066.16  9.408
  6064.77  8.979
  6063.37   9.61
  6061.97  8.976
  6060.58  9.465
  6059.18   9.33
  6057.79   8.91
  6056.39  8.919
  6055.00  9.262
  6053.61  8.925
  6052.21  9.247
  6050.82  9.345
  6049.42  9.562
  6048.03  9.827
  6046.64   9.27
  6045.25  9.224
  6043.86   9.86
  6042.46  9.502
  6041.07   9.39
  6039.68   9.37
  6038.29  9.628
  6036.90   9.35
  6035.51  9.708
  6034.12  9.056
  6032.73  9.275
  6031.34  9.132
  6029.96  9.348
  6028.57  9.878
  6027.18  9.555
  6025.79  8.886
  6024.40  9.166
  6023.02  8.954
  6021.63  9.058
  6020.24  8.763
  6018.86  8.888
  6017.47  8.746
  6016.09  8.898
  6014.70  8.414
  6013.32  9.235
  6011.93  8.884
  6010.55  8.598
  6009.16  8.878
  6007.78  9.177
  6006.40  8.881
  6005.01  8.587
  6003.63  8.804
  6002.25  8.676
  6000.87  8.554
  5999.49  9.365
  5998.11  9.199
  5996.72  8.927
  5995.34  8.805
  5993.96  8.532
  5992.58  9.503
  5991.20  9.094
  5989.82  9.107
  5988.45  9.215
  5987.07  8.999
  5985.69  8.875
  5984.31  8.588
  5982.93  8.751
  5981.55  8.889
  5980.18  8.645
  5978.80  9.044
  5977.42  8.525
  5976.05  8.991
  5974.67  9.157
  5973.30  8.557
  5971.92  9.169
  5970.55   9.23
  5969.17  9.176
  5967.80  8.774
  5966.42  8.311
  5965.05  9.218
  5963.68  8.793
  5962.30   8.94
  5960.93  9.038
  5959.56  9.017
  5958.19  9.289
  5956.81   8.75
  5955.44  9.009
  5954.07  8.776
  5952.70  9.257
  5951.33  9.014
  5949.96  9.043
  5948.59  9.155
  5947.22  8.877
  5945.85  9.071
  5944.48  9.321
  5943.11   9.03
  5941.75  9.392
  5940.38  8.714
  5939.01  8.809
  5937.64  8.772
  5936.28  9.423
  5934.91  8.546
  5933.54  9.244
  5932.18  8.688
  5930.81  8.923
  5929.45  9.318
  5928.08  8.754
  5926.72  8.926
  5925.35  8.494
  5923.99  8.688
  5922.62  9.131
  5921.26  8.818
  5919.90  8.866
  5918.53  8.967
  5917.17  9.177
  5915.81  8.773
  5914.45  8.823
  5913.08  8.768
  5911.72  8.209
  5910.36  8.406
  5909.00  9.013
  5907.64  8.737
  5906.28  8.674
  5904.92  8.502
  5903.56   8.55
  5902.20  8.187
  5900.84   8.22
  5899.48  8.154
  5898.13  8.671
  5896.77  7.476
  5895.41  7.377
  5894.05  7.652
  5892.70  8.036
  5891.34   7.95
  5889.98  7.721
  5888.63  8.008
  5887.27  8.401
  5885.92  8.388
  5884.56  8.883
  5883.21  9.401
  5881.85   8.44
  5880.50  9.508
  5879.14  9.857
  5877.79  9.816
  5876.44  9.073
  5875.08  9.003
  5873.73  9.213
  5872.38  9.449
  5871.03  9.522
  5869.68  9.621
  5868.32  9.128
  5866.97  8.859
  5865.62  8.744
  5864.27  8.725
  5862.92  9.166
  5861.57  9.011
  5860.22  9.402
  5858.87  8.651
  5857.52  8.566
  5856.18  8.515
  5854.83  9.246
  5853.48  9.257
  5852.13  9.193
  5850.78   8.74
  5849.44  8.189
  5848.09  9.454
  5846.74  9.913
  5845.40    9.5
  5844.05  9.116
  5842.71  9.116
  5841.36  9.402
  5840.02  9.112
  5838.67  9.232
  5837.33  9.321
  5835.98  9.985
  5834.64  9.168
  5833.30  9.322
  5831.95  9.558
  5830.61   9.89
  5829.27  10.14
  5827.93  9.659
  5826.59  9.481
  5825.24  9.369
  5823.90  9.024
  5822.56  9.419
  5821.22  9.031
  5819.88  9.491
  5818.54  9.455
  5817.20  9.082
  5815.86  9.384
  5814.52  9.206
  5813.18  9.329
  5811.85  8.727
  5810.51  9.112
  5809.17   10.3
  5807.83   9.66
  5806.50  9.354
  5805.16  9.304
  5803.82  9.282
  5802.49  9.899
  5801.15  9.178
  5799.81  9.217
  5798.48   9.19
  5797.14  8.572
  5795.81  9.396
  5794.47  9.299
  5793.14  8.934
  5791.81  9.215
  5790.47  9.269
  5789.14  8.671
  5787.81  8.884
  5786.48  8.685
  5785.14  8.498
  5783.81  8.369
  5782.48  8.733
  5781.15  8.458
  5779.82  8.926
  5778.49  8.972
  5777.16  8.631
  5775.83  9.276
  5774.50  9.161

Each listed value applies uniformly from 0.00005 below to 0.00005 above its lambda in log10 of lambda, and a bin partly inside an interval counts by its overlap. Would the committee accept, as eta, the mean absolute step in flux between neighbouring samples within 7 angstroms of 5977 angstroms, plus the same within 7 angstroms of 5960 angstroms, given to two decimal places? 0.68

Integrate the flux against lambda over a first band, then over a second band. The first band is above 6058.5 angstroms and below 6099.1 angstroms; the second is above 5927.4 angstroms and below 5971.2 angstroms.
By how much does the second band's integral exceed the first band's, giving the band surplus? 20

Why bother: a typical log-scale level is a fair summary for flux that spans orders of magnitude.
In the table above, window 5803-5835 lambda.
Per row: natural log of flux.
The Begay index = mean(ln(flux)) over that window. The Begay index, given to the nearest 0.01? 2.24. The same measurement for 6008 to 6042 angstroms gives 2.21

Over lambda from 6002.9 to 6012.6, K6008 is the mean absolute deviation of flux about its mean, 0.14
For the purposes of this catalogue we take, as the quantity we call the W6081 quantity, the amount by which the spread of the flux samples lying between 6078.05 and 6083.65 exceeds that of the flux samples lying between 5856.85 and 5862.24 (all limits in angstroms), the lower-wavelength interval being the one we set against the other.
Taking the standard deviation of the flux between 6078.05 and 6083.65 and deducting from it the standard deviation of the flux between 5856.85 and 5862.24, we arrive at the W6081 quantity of -0.04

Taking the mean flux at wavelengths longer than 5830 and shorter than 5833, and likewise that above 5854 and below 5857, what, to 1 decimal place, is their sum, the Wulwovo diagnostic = 18.6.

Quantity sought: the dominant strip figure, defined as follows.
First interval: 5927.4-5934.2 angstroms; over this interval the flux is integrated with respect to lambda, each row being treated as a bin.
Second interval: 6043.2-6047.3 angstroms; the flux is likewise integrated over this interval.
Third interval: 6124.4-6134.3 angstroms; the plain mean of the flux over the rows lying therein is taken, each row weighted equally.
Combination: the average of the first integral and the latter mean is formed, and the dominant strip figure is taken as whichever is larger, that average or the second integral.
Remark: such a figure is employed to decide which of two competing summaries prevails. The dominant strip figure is 39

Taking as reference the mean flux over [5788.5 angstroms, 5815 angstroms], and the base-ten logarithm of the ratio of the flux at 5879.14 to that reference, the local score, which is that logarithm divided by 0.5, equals 0.05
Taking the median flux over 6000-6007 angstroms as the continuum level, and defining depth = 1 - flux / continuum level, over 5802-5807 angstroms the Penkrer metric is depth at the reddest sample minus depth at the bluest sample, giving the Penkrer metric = 0.063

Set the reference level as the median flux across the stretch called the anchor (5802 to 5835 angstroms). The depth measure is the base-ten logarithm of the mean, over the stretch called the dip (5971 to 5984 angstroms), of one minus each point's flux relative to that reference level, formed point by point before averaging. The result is -1.26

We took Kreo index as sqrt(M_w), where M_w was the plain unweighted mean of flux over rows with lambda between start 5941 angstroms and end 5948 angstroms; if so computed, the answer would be 3.02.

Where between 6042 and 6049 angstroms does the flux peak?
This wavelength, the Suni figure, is 6043.86 angstroms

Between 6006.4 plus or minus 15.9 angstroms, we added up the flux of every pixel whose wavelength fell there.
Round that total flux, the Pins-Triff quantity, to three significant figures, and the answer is 204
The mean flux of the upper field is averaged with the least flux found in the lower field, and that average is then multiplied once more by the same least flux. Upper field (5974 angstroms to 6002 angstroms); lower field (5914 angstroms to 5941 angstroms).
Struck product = 74.0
